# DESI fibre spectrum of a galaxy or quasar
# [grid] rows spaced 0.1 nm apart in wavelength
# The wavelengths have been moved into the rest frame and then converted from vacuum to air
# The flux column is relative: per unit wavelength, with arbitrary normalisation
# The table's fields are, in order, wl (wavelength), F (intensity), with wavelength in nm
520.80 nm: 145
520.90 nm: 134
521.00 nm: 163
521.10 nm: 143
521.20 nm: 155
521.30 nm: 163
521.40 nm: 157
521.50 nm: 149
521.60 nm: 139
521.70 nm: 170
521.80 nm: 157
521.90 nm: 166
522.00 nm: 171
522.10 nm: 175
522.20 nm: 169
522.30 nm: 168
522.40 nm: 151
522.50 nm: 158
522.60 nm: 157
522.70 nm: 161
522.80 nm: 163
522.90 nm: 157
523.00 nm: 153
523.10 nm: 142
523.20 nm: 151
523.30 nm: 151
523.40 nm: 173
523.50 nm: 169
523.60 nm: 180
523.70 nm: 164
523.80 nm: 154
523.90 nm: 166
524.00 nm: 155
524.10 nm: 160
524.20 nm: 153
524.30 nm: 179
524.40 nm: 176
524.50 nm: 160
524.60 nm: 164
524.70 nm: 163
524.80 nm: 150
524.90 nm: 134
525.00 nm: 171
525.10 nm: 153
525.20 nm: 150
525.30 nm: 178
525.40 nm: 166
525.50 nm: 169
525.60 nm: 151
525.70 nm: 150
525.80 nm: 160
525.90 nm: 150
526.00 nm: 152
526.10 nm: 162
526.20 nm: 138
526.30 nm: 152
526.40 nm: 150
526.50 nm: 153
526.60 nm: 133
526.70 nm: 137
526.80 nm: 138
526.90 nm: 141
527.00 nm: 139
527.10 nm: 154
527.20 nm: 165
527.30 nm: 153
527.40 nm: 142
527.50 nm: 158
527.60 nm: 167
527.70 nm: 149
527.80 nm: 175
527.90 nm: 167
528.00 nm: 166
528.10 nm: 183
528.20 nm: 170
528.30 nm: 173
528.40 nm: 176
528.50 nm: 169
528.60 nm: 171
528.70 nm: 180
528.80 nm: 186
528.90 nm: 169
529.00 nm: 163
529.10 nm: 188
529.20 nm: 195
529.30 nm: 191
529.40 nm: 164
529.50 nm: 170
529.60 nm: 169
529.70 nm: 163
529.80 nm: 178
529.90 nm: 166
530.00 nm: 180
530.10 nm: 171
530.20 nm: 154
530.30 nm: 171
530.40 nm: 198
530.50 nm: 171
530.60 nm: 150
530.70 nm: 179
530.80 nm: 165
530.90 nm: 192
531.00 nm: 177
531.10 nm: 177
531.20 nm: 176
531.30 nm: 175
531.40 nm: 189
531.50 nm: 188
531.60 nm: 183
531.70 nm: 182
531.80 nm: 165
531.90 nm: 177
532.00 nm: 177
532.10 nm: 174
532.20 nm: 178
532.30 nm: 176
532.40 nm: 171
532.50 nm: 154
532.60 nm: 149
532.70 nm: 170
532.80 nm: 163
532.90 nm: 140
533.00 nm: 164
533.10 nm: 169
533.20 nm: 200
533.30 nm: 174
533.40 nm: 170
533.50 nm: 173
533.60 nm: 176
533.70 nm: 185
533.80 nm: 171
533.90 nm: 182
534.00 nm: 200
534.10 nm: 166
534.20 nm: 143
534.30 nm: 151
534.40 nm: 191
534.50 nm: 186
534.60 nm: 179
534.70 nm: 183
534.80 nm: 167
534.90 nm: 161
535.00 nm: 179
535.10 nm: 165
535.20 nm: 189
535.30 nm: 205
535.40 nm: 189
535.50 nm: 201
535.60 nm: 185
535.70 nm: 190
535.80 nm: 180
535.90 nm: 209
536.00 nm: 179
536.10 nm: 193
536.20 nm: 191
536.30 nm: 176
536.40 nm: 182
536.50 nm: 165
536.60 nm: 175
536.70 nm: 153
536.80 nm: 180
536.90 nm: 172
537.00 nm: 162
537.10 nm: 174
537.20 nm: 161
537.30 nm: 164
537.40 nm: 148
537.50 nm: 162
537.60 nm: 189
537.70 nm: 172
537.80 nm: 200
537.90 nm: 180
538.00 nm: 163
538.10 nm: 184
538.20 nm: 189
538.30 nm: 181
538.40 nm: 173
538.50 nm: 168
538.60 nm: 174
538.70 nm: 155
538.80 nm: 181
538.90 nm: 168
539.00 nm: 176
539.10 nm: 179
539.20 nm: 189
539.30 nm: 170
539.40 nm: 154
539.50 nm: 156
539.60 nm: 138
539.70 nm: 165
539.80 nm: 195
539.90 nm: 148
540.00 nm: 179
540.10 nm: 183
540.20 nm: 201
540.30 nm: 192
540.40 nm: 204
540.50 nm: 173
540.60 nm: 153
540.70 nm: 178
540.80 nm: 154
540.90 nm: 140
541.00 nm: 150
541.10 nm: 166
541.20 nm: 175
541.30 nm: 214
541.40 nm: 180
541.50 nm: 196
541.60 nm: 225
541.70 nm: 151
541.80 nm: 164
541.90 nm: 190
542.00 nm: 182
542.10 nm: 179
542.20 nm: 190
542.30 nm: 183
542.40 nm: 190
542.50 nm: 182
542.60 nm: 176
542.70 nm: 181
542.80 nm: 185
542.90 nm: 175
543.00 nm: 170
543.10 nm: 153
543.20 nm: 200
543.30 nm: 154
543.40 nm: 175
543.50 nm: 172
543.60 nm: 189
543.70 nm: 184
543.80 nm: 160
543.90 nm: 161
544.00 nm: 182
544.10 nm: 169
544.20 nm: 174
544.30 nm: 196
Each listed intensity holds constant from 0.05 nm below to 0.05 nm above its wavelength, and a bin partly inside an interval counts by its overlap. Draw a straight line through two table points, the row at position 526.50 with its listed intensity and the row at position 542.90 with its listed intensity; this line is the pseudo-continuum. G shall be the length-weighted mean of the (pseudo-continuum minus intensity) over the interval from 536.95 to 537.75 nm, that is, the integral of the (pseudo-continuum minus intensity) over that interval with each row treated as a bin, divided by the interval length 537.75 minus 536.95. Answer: 1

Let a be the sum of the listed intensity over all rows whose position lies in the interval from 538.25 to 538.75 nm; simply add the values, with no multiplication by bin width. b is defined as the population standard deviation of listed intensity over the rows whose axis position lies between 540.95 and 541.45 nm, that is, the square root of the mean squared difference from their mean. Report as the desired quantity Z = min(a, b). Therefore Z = 21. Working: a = 851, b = 21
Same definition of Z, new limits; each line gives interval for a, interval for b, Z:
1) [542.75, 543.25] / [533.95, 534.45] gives 22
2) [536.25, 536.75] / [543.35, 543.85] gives 10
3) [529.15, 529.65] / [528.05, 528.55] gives 5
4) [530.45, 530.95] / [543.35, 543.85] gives 10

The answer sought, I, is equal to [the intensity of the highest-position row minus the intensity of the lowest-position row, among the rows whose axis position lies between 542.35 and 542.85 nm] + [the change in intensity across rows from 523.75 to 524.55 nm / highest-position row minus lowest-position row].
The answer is 1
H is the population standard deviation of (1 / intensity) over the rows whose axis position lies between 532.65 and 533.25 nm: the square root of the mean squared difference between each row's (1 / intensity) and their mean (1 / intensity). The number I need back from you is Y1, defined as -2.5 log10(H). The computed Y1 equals 8.0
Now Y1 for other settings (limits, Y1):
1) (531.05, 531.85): 9.1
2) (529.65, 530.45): 8.5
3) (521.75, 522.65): 8.9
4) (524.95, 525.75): 8.5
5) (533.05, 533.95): 8.9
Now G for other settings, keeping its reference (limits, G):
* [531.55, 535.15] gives -10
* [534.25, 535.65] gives -16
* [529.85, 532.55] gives -15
